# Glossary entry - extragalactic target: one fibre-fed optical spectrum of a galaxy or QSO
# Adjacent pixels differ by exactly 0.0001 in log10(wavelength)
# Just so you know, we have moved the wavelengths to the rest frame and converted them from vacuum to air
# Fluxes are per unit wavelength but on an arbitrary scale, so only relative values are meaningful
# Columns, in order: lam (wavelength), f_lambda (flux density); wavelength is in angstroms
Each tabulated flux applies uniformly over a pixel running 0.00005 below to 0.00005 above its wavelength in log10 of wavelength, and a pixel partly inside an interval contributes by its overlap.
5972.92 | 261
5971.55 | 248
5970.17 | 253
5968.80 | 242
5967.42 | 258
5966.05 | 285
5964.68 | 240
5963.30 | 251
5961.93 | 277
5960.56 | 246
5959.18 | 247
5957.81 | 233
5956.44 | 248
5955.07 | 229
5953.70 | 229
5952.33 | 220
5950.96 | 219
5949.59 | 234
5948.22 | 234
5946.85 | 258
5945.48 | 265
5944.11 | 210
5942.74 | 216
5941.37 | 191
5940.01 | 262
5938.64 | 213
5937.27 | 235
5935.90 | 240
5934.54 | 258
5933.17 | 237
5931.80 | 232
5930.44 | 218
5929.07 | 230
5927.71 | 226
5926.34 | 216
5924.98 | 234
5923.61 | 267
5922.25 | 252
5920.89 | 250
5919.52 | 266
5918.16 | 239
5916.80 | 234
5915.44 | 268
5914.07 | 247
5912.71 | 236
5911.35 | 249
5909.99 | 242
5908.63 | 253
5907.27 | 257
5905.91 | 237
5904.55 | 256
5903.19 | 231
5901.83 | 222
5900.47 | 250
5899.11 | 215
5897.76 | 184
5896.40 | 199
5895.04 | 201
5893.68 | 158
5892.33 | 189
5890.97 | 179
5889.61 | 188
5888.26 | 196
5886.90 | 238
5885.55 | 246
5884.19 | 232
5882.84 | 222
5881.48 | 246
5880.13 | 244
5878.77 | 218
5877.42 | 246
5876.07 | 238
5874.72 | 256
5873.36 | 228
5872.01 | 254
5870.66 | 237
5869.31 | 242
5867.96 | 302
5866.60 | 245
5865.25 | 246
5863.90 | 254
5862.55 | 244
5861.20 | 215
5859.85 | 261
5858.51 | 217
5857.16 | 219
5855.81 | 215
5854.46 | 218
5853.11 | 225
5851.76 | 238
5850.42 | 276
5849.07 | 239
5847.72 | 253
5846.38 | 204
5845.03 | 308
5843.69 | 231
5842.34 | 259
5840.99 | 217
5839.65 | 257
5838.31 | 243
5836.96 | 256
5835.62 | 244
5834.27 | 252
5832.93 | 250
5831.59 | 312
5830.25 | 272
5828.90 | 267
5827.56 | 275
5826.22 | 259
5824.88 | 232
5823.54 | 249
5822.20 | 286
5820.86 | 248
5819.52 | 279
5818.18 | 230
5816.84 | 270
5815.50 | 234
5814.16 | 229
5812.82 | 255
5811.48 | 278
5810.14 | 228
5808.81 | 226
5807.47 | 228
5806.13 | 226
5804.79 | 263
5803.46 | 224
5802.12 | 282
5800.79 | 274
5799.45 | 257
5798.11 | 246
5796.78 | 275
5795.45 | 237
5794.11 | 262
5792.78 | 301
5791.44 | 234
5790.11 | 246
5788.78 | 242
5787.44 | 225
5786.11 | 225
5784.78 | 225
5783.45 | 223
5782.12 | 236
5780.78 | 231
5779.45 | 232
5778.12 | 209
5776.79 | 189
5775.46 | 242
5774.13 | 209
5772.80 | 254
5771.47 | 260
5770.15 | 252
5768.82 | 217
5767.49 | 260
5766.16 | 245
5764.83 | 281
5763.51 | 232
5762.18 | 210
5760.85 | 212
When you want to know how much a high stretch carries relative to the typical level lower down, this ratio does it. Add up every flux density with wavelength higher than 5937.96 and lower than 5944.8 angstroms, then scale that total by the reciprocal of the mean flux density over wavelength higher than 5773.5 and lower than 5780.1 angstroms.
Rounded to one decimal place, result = 5.1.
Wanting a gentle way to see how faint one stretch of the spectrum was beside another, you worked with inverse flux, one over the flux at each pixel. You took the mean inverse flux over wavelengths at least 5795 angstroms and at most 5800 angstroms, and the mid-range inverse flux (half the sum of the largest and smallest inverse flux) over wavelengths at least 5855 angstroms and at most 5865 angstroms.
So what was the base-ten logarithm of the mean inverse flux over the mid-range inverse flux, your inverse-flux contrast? -0.031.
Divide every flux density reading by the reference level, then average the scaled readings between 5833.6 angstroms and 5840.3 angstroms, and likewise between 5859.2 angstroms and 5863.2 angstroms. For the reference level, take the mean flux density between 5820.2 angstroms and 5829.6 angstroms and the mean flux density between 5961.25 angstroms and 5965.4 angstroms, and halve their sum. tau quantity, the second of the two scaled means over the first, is 0.96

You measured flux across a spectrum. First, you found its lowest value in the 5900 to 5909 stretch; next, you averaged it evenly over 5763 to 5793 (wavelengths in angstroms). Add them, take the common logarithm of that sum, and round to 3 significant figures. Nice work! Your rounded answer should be 2.66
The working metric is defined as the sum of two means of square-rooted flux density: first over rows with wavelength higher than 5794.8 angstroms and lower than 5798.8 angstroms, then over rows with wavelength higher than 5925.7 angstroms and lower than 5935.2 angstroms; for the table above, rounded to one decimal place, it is 31.1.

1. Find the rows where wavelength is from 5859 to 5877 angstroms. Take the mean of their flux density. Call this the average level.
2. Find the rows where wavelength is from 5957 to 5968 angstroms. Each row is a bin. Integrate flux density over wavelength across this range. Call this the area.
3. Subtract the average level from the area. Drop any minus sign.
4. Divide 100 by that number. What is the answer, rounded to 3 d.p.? 0.039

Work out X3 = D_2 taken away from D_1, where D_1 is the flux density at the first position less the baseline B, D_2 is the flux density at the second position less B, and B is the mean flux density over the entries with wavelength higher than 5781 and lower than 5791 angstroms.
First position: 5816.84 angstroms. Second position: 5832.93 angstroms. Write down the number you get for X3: 20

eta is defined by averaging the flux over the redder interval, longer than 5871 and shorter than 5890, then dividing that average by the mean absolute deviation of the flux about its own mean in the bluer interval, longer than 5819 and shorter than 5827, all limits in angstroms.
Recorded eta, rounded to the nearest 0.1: 14.7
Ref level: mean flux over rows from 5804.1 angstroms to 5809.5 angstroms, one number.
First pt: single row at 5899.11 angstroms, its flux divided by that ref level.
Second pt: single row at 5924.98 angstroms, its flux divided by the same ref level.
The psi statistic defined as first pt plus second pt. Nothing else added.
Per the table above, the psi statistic 1.90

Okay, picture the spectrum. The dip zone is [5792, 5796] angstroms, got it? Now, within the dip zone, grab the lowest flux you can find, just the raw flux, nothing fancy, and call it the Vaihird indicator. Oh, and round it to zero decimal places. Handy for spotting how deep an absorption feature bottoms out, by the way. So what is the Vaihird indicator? 237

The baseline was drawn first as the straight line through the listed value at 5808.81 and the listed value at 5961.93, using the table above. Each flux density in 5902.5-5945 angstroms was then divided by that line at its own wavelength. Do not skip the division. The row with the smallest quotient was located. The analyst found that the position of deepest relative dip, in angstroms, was 5941.37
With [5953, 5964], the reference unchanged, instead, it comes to 5955.07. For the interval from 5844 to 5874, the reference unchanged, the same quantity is 5846.38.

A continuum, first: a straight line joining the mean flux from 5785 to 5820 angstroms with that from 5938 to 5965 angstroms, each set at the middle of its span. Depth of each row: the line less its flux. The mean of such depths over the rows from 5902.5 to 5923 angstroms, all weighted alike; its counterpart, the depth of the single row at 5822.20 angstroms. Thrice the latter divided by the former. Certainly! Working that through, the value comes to 14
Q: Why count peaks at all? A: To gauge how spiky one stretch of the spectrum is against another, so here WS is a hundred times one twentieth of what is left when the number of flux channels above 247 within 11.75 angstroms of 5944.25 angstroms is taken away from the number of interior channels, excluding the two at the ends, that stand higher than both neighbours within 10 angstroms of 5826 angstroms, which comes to 5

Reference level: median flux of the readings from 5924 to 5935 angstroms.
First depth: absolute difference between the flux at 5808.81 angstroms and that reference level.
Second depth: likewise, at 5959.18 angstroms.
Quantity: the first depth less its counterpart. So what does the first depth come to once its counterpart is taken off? -11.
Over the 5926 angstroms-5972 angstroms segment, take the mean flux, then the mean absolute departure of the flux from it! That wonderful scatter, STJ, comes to 16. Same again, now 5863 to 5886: 11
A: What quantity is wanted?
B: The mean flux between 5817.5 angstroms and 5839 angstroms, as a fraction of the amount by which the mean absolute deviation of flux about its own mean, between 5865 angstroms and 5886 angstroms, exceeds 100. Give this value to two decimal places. -2.93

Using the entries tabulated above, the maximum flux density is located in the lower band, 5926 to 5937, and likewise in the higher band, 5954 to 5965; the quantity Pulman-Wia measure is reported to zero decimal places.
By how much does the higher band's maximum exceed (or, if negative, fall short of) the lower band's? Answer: 19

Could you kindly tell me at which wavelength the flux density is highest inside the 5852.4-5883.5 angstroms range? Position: 5867.96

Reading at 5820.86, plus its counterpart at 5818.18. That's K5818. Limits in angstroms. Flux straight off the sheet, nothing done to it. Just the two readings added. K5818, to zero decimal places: 478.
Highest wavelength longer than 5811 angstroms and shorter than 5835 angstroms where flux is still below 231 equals 5818.18 angstroms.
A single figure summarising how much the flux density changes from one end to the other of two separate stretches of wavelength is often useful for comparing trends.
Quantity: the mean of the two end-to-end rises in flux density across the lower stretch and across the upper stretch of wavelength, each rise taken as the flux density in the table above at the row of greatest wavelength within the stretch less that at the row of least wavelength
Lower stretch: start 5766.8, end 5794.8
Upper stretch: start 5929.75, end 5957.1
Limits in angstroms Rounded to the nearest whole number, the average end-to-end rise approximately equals 16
